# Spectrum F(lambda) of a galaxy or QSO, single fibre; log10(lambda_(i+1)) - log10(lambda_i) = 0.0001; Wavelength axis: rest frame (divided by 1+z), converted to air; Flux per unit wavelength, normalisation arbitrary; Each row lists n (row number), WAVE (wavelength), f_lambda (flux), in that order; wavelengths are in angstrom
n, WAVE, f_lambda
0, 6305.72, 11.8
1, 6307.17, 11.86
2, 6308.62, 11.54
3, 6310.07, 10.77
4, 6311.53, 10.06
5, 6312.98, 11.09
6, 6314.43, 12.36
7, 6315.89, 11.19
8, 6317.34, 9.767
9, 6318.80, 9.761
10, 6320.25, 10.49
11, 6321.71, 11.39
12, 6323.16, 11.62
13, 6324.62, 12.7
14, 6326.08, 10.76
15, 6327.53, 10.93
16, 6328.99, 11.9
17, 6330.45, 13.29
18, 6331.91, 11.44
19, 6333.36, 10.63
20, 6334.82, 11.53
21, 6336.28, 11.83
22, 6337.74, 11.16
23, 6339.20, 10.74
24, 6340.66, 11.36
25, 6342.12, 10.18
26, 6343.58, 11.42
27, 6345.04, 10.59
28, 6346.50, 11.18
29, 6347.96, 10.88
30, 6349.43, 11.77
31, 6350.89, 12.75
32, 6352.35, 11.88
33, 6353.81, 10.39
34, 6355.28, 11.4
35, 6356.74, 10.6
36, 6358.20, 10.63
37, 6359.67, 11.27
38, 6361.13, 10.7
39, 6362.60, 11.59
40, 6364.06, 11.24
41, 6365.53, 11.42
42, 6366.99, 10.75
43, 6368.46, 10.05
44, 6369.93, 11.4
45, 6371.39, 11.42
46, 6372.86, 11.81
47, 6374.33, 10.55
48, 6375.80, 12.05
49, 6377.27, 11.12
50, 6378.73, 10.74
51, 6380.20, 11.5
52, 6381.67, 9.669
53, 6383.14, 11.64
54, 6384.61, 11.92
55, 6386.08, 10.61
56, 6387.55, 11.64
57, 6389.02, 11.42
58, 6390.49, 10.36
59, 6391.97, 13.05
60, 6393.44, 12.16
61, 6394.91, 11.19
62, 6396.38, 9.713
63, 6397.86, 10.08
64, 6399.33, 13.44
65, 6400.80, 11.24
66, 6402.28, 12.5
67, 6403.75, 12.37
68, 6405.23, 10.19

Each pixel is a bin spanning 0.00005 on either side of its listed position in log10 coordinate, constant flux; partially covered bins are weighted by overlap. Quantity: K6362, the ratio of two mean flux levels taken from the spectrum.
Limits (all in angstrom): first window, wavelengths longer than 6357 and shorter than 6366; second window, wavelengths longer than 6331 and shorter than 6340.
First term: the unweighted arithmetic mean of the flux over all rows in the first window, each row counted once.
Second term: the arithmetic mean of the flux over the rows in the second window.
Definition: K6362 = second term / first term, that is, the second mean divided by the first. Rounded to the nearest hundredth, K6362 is 1.01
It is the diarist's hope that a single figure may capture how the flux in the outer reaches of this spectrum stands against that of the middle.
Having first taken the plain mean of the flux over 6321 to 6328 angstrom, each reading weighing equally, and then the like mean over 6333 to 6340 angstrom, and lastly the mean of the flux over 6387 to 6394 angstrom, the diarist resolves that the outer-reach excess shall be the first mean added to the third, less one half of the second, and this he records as 17.6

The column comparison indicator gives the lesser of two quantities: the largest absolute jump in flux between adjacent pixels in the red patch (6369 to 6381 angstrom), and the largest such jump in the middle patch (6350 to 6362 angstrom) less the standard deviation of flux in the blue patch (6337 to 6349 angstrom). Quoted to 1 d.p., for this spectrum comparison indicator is 1.1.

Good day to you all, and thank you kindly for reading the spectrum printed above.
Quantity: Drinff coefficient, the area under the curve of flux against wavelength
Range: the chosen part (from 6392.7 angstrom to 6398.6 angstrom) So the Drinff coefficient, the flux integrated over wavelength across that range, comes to 64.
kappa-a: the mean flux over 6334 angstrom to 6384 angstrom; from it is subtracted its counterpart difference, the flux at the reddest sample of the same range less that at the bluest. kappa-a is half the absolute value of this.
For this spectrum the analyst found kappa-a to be 5.52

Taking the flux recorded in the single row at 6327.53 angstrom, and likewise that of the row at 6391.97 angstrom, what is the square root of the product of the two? 11.94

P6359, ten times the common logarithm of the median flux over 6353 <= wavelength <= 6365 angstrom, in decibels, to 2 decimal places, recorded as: 10.40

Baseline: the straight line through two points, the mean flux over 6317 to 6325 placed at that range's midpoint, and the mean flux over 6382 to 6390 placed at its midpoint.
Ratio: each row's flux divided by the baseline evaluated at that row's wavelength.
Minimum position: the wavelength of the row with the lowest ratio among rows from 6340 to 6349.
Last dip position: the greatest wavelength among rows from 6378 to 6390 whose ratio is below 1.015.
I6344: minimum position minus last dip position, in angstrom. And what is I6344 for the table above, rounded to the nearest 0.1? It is -46.9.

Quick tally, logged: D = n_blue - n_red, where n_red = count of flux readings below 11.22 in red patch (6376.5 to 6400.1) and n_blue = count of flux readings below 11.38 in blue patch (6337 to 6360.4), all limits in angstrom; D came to 3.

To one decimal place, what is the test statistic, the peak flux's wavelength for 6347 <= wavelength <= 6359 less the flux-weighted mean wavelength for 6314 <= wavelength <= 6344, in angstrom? 21.9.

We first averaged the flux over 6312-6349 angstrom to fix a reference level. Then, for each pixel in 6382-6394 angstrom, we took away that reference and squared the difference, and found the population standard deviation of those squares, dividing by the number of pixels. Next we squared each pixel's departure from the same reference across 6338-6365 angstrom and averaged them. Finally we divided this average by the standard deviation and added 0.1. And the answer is 0.5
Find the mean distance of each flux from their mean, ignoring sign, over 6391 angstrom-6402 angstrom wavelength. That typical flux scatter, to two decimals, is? 1.14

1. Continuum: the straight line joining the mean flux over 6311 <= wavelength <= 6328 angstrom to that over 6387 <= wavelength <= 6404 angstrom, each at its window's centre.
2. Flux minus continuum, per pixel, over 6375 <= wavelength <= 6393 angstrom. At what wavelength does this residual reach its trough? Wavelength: 6381.67 angstrom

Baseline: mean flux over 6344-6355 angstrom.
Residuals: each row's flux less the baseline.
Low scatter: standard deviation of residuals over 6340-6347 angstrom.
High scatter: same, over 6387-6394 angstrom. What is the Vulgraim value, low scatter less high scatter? -0.4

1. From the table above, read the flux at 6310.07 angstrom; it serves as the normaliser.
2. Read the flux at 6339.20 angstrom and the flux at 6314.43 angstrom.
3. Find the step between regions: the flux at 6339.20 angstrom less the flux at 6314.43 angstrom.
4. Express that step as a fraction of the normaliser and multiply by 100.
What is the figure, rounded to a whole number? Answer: -15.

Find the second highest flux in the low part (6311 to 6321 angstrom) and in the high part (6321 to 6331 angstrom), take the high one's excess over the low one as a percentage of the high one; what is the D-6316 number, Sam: 12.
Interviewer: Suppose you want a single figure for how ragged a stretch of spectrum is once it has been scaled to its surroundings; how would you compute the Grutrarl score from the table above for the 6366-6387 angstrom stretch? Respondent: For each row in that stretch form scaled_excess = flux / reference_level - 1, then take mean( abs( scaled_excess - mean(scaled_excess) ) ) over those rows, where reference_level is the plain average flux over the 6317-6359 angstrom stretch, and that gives 0.053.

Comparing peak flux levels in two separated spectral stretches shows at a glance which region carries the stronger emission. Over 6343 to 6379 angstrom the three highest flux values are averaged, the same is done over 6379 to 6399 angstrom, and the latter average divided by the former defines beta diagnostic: 1.01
